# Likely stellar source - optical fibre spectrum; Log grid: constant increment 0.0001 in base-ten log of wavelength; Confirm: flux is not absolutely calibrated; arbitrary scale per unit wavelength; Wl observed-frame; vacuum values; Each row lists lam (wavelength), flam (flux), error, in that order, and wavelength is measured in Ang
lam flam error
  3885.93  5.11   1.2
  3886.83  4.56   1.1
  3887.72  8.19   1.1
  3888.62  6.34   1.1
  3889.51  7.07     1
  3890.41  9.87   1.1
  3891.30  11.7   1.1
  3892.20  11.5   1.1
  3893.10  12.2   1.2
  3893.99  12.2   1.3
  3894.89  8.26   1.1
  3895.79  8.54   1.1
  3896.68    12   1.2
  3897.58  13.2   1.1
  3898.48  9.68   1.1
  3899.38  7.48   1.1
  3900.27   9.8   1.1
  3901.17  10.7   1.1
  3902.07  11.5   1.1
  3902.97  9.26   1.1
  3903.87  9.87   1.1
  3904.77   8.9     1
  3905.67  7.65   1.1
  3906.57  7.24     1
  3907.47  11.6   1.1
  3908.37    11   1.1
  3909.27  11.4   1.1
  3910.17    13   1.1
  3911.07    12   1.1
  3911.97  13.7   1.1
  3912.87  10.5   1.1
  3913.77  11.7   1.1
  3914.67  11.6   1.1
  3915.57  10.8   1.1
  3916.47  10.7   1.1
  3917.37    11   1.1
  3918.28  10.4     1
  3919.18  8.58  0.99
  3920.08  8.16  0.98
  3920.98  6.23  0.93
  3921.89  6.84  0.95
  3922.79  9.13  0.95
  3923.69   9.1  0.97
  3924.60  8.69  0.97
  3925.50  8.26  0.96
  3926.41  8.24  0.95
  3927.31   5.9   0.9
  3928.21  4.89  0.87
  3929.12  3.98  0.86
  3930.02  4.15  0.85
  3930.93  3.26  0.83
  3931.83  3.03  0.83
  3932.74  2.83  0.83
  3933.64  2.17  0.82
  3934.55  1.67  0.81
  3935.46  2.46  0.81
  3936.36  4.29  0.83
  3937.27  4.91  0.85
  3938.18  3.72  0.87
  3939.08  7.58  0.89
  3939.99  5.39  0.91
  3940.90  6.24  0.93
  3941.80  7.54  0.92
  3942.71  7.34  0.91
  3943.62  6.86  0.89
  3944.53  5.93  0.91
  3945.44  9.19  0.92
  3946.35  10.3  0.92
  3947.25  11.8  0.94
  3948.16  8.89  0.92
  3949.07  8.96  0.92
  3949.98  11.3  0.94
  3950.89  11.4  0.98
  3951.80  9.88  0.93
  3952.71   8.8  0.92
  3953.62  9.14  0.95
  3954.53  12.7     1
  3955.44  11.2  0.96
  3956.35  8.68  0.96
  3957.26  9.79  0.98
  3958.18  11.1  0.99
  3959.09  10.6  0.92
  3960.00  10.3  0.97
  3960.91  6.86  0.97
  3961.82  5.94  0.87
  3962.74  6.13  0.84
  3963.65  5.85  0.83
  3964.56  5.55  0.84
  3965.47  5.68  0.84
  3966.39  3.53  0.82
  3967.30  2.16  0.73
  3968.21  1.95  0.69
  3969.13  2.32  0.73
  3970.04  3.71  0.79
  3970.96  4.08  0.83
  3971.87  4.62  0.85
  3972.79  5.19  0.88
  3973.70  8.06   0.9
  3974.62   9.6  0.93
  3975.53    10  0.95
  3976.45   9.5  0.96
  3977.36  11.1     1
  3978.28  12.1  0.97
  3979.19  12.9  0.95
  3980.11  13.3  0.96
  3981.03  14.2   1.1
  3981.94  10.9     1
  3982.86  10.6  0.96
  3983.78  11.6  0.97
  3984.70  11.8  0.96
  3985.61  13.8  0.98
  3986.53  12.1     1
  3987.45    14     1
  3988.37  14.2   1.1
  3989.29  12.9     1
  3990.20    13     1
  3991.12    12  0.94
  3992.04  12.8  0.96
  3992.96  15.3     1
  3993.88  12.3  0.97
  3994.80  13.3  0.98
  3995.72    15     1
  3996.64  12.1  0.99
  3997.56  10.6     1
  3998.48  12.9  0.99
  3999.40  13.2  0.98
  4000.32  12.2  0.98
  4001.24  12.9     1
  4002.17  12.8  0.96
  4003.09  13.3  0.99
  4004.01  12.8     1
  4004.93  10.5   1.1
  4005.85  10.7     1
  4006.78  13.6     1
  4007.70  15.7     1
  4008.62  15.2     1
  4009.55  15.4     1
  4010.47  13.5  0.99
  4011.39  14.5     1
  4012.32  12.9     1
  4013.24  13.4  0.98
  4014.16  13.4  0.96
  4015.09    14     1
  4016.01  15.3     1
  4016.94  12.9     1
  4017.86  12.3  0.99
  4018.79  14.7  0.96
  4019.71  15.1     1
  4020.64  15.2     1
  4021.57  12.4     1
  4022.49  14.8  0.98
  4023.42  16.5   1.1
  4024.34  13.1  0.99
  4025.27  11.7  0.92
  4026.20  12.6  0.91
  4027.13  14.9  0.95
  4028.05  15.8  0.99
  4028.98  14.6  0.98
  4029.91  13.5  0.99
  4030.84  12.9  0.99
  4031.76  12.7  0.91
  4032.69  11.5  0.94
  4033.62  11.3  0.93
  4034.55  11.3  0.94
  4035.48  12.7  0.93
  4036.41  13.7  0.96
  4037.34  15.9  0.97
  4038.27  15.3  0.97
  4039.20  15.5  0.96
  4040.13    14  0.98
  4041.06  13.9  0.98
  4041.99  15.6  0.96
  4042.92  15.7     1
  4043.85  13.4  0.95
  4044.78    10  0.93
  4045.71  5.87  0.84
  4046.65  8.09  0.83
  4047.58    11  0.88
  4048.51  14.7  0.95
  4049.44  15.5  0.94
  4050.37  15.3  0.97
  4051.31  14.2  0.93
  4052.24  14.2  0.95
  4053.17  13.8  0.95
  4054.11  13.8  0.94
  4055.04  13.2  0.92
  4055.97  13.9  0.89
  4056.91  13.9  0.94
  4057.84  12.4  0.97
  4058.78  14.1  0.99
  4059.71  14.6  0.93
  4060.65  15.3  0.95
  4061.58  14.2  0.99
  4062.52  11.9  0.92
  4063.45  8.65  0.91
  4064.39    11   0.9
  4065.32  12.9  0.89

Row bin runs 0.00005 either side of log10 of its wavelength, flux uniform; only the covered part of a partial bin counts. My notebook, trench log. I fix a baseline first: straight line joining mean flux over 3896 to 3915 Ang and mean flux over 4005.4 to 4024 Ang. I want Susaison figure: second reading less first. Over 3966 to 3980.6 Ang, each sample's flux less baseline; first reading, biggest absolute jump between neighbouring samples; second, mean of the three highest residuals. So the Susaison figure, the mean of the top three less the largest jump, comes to -3.0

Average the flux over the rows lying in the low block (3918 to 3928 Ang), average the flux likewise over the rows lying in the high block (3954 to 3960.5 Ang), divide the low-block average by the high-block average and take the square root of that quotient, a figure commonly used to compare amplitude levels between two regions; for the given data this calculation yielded 0.9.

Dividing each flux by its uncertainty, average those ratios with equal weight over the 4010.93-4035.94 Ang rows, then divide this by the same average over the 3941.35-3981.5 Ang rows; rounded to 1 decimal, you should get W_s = 1.6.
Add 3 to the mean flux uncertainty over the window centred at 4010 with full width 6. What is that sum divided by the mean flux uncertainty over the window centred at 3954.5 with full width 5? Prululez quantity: 4.17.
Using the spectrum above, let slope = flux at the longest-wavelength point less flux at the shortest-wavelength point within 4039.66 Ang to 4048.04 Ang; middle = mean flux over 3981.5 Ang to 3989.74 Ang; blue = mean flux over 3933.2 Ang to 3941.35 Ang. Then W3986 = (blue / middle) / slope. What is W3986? -0.11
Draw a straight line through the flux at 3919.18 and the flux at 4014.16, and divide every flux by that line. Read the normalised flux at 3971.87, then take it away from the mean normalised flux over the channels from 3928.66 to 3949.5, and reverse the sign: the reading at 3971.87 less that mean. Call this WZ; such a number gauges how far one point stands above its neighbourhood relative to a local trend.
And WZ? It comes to -0.2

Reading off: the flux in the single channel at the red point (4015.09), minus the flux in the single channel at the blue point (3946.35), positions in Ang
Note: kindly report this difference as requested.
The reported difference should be 3.7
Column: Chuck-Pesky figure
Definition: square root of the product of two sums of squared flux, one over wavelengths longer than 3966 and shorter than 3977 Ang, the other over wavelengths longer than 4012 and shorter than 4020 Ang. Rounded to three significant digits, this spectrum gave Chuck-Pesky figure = 881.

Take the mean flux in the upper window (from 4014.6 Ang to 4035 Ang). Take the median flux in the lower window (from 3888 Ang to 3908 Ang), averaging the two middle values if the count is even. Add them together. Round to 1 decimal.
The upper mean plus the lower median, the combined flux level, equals 23.4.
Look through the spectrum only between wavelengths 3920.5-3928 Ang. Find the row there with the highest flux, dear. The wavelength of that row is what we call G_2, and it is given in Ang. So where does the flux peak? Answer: 3922.79 Ang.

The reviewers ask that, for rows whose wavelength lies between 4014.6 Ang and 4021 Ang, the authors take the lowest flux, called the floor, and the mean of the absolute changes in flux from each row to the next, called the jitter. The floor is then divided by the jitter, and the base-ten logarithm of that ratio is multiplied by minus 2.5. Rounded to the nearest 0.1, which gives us -2.5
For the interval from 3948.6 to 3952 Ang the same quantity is -2.1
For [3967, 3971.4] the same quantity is -1.3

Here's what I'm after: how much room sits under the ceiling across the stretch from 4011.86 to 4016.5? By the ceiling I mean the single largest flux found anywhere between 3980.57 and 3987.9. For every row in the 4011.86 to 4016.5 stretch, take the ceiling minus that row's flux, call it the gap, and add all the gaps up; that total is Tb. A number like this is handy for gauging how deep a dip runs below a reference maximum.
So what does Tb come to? 2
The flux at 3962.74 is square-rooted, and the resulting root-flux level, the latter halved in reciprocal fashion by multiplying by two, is 5.0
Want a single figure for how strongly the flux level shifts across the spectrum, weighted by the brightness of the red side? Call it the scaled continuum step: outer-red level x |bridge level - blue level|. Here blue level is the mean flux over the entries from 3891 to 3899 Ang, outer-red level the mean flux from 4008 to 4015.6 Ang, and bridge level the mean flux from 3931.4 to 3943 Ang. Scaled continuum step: 91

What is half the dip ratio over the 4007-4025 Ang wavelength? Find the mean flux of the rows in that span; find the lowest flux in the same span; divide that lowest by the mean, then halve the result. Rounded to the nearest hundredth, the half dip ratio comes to 0.43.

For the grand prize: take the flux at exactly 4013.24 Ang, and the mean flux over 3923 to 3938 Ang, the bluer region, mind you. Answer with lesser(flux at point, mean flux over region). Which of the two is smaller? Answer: 5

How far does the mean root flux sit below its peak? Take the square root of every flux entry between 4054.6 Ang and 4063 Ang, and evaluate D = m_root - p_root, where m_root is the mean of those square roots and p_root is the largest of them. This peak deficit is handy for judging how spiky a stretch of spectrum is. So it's -0.21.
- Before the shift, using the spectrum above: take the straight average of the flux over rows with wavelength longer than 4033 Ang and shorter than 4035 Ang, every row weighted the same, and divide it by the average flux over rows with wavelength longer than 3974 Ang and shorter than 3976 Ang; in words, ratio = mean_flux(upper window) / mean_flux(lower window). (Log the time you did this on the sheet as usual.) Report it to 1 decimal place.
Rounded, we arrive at 1.2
